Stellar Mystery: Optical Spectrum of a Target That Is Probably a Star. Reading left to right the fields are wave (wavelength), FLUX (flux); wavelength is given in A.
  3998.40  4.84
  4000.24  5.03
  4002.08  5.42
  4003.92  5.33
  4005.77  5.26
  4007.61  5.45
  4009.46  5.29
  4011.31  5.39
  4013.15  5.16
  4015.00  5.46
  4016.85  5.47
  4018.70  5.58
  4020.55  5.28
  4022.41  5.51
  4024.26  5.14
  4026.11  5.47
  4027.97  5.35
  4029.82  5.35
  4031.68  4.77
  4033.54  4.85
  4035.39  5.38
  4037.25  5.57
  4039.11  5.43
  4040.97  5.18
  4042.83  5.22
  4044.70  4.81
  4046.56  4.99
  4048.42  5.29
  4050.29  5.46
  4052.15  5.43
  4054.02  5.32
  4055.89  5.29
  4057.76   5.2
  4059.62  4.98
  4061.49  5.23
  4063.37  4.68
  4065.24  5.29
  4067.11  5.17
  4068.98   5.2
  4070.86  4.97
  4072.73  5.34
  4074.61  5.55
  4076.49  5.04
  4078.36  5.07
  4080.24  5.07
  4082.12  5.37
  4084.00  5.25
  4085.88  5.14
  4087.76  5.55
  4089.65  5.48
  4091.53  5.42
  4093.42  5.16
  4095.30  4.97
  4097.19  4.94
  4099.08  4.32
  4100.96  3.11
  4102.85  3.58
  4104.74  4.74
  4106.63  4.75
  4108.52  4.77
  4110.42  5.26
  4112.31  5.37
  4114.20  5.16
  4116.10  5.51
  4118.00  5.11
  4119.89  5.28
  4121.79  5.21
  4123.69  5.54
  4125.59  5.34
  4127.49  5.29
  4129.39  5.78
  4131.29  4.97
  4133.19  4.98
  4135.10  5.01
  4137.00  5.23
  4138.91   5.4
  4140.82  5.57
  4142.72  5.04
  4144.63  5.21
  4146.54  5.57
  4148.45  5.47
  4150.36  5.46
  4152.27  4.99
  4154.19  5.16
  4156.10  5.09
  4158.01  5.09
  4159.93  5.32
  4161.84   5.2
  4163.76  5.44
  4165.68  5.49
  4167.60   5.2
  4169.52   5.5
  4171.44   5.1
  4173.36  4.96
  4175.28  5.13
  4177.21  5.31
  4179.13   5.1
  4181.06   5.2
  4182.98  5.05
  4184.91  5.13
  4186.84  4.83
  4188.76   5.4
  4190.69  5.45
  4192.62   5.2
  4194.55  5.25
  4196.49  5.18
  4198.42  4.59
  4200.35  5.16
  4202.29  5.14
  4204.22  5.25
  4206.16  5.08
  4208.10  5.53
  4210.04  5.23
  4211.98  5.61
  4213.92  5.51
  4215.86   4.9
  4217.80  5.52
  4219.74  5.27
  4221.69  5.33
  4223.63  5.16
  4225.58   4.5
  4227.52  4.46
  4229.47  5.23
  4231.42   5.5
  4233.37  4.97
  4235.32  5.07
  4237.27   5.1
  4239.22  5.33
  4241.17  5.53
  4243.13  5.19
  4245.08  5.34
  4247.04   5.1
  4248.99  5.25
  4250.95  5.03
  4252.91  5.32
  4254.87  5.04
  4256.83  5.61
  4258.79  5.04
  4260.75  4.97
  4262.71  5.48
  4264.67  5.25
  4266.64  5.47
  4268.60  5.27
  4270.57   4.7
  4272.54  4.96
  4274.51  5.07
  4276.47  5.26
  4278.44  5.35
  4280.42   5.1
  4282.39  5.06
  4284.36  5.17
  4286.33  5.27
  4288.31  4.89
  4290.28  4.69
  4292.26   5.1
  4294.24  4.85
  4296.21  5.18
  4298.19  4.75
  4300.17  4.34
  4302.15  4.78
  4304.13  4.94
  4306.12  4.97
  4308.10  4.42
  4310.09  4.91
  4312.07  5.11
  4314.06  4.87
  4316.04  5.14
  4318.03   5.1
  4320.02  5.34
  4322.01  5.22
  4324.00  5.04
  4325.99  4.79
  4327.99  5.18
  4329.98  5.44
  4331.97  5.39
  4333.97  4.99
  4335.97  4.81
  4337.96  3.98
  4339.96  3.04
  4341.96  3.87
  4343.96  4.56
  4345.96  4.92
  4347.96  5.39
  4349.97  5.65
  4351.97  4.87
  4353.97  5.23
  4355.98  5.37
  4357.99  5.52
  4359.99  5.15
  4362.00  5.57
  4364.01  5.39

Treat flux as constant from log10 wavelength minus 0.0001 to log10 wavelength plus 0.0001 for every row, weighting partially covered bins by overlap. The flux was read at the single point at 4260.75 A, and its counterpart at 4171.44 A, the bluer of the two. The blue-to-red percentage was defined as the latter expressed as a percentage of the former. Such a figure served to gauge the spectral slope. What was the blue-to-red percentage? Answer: 103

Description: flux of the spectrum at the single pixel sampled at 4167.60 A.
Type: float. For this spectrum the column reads 5.2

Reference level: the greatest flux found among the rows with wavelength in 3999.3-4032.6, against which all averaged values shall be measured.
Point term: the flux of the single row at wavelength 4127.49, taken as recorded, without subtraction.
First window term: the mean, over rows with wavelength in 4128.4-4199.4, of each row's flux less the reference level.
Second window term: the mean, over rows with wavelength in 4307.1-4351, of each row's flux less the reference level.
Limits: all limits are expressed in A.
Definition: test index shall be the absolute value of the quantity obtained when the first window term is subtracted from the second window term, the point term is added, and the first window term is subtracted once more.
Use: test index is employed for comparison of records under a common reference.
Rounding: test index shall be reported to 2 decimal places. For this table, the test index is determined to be 5.31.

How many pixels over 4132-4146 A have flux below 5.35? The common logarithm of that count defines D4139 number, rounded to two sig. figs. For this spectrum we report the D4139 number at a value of 0.70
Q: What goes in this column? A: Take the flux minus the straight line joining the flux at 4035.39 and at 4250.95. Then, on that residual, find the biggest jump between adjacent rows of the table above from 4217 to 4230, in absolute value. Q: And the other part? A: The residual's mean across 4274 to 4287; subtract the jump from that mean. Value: -0.6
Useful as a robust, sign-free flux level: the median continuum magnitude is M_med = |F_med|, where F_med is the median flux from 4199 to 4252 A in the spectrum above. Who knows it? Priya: 5.23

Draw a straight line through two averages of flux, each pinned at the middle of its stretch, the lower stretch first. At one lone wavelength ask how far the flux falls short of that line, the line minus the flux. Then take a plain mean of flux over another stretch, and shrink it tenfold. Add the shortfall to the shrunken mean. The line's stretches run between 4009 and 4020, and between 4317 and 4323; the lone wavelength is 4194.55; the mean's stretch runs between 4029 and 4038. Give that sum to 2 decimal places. 0.56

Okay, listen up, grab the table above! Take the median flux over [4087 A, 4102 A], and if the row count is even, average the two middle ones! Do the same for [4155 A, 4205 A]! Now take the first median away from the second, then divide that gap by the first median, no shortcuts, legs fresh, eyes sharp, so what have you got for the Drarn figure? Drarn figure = 0.025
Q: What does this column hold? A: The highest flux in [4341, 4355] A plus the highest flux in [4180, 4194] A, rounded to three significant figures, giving 11.1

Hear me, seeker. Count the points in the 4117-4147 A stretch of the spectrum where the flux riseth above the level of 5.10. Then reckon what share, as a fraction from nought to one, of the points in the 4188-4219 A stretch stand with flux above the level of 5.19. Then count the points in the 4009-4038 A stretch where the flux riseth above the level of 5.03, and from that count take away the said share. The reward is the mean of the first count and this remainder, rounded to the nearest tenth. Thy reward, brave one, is 12.7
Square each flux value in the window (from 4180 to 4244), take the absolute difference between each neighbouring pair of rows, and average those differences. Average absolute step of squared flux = 2.92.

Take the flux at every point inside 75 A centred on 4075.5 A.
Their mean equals 5.06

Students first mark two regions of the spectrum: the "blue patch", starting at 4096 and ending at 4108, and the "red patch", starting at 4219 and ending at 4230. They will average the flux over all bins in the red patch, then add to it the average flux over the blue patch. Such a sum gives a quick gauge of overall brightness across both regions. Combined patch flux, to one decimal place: 9.2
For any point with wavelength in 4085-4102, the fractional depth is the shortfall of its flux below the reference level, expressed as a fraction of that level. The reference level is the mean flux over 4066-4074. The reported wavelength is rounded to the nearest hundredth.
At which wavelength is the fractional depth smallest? 4087.76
